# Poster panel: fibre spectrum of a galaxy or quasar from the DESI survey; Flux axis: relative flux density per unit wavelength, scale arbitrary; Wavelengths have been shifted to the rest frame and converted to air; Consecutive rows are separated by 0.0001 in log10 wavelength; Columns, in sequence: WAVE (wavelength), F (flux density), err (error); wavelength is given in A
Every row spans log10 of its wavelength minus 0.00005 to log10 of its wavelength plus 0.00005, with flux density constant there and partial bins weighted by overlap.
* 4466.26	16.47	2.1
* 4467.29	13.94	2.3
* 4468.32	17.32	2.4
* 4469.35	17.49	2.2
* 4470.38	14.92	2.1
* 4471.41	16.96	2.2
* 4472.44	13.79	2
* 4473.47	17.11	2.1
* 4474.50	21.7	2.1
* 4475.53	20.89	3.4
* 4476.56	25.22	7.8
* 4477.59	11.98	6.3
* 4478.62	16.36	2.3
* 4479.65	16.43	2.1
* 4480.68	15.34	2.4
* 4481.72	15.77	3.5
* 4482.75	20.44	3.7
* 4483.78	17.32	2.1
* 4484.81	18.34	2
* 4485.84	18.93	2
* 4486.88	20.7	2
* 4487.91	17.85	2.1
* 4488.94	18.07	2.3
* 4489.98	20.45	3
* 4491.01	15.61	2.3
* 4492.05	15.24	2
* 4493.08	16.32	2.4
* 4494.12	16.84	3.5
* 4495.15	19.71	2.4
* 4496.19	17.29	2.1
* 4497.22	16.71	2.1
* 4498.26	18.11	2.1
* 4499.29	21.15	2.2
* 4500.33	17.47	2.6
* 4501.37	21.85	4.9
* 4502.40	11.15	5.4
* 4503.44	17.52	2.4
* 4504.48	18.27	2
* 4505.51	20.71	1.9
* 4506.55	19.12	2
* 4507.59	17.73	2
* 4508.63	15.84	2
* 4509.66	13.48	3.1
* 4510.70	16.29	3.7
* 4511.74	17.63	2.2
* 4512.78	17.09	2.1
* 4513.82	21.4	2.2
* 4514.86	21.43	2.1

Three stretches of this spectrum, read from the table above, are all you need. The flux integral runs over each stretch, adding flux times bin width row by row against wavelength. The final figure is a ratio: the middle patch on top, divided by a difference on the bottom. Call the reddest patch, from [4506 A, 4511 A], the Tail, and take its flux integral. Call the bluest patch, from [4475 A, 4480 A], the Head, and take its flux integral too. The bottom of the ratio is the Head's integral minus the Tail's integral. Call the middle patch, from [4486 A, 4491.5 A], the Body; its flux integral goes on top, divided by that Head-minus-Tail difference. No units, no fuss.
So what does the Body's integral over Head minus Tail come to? 12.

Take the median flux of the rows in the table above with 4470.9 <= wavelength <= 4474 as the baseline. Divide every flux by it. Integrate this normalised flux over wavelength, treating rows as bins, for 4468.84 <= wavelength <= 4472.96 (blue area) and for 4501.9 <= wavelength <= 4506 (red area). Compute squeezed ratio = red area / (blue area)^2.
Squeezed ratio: 0.28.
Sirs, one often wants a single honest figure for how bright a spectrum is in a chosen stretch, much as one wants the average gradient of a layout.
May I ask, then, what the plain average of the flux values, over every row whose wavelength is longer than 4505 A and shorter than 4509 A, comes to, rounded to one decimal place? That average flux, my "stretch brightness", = 18.4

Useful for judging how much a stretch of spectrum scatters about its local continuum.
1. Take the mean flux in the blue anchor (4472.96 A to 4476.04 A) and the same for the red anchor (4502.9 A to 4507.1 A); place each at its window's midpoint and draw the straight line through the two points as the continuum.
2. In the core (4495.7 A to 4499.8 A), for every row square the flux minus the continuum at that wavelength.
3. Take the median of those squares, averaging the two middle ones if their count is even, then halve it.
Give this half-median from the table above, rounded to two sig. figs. 2.0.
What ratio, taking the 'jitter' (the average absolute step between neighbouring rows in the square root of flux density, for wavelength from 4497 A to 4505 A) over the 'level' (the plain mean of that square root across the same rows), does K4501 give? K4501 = 0.126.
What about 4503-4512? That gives 0.053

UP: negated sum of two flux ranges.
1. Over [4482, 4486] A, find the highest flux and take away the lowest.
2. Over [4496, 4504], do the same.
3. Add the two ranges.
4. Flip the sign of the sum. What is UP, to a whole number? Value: -14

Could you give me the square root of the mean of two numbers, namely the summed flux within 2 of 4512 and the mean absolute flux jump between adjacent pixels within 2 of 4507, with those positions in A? 6.08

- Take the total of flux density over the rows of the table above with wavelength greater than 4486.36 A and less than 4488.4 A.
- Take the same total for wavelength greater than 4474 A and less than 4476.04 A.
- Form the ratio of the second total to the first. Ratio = 1.10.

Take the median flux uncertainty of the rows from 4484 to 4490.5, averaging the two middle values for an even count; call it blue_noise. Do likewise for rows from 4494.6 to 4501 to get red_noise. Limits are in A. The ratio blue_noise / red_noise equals 0.95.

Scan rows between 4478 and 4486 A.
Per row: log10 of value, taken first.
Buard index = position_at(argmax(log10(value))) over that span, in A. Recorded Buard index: 4482.75 A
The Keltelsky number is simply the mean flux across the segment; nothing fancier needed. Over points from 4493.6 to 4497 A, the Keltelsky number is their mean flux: 17.9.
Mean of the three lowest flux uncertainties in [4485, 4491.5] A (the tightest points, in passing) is 2.03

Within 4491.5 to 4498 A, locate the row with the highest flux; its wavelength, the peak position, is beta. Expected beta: 4495.15 A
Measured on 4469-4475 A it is 4474.50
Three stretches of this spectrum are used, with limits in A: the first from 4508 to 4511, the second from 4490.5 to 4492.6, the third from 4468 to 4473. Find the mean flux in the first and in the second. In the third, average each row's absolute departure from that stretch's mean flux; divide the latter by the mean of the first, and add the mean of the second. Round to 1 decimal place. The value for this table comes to 15.5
